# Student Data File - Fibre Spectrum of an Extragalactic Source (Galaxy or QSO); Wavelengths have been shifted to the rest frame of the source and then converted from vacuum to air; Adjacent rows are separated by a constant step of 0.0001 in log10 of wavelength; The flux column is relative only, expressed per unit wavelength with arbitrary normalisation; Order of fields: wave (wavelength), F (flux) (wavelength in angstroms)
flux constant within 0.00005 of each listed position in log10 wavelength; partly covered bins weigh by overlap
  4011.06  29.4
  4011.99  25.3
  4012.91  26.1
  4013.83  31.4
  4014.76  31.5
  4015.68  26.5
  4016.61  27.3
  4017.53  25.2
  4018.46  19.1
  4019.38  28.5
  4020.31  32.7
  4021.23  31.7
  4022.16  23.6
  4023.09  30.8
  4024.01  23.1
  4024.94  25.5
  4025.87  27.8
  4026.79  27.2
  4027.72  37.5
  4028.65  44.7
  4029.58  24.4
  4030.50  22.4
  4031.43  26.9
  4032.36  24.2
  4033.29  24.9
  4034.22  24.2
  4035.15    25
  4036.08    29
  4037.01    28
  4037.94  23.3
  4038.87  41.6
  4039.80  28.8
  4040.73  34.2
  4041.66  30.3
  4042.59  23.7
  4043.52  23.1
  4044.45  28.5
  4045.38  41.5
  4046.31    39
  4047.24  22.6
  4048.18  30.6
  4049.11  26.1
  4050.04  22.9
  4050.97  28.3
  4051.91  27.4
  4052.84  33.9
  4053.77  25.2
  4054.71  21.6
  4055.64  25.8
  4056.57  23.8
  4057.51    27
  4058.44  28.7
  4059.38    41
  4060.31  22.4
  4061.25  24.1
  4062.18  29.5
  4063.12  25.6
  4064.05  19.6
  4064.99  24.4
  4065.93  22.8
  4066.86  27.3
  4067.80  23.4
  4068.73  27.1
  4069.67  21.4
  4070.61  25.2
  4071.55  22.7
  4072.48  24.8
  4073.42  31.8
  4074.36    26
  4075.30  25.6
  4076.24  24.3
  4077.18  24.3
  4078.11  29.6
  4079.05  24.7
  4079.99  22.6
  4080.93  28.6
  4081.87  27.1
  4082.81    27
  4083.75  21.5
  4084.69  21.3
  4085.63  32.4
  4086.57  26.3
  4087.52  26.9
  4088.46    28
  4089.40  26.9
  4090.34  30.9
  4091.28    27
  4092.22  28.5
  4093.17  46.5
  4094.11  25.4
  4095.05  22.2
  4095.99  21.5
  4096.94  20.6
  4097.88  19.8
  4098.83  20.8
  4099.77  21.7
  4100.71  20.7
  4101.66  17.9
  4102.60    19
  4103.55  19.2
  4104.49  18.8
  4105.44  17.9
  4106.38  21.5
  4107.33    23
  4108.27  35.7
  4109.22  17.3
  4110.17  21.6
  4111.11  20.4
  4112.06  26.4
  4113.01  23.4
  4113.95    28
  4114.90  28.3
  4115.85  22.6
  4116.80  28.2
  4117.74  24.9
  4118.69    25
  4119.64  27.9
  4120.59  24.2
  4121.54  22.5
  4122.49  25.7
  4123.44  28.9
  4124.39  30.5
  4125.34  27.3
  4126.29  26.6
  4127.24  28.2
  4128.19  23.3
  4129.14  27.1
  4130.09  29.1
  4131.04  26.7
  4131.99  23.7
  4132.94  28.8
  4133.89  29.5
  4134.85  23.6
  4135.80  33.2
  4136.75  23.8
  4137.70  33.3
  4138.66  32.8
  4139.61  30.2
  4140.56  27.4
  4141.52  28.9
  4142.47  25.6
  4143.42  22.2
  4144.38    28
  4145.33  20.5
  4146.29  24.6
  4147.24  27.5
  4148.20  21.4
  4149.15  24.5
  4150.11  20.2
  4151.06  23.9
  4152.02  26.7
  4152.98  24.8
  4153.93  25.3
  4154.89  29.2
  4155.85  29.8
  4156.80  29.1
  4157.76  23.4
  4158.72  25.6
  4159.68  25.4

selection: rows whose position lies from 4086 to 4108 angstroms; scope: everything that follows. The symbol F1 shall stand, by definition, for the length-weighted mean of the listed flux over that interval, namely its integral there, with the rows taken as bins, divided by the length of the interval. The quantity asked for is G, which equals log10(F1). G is 1.38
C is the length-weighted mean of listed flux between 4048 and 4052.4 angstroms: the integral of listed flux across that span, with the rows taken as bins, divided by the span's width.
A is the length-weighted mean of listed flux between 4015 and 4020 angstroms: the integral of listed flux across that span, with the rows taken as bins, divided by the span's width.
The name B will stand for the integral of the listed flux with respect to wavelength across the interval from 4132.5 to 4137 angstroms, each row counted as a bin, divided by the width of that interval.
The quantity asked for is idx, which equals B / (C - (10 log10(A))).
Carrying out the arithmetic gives 2.2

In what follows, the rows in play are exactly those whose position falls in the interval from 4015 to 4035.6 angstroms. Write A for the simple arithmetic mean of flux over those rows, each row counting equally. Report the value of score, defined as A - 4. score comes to 23.4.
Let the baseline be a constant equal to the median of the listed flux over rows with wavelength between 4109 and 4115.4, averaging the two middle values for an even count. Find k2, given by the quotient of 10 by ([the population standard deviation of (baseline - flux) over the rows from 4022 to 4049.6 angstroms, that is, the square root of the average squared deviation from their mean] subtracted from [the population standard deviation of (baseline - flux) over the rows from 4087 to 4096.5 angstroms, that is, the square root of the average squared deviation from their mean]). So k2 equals 23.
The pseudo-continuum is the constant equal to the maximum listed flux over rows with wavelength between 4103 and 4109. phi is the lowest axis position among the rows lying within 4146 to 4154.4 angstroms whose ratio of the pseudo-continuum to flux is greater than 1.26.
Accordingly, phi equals 4146.29 angstroms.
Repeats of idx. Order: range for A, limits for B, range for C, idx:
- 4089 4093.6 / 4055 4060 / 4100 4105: 6.9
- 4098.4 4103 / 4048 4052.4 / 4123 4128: 1.8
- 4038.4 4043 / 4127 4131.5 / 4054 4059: 2.5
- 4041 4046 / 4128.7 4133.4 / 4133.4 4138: 2.0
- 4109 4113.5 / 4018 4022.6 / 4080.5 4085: 2.3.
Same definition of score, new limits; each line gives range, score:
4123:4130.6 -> 23.6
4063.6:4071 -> 19.9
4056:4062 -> 23.8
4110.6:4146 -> 22.7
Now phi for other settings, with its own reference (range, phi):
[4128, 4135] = 4128.19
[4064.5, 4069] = 4064.99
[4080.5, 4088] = 4081.87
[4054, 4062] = 4054.71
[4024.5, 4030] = 4024.94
